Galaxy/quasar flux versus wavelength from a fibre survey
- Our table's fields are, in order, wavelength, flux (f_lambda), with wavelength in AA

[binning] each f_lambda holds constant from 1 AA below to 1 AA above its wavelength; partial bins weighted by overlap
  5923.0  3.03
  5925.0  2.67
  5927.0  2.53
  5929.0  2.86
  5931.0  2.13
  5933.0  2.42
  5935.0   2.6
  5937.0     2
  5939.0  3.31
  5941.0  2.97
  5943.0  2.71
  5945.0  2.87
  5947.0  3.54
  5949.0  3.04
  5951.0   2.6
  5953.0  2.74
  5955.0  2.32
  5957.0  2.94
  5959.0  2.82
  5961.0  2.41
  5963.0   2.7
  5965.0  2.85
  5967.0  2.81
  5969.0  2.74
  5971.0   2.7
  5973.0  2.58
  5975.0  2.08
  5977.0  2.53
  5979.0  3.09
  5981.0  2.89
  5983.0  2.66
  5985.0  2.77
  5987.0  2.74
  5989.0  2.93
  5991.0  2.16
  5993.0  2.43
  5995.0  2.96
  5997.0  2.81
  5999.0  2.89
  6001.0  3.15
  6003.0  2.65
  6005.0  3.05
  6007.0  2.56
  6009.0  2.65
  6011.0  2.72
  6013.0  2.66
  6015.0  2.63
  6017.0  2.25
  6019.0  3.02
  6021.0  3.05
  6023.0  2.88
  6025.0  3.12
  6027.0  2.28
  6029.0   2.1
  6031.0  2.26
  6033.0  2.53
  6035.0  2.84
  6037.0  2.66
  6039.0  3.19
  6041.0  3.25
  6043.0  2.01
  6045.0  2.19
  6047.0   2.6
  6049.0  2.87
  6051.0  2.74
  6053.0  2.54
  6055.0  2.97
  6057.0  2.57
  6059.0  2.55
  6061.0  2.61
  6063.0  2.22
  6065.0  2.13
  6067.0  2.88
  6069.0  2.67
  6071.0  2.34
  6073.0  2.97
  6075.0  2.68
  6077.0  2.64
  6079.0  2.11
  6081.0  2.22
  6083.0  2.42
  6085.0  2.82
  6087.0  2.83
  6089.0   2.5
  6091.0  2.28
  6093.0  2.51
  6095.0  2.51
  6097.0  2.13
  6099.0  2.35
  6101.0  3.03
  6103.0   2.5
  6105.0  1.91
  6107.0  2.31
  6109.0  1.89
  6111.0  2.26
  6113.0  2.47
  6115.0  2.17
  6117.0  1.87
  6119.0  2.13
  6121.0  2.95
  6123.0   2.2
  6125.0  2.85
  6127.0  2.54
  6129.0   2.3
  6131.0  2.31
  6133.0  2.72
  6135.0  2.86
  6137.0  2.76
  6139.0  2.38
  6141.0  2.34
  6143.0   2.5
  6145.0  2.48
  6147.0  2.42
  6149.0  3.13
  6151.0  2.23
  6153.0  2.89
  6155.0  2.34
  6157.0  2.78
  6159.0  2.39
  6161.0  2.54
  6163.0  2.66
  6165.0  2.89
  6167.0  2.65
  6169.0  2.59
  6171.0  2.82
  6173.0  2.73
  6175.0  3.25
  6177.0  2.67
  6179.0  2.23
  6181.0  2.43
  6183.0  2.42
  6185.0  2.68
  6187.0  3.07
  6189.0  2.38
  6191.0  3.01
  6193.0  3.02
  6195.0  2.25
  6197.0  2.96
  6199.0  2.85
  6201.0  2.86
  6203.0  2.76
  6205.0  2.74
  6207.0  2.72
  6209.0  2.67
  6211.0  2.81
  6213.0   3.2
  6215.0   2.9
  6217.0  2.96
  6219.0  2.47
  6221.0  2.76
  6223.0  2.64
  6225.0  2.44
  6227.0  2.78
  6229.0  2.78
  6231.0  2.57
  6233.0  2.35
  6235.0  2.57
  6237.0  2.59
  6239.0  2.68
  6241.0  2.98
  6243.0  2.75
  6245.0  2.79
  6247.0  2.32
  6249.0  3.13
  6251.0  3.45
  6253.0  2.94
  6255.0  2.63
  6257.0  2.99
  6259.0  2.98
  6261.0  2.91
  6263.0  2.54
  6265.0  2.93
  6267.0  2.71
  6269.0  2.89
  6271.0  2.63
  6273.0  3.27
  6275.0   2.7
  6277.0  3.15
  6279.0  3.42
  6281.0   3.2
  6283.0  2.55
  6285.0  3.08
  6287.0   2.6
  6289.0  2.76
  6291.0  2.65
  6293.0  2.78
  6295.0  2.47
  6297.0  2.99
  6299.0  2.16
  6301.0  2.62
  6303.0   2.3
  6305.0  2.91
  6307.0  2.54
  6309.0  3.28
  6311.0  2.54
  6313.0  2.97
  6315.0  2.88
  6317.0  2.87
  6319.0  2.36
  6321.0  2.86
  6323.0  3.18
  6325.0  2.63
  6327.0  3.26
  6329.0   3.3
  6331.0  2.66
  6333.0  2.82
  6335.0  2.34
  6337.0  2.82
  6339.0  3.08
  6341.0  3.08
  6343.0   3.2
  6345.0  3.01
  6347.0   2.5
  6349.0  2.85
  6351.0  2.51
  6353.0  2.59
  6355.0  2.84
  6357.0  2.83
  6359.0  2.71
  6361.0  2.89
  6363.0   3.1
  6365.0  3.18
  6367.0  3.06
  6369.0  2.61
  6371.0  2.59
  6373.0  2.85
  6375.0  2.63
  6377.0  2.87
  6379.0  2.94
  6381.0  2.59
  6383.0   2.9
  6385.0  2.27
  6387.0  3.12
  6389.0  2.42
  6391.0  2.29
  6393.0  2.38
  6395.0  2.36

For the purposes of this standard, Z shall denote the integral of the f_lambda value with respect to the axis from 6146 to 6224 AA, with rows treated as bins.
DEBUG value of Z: 212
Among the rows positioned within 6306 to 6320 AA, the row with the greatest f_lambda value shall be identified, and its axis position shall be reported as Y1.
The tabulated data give 6309.0 AA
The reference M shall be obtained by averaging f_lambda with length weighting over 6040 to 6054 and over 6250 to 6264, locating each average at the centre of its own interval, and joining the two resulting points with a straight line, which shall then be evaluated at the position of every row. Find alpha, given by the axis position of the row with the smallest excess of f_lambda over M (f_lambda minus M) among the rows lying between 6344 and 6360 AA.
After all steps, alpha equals 6347.0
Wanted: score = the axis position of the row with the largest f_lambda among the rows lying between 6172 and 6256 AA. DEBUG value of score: 6251.0 AA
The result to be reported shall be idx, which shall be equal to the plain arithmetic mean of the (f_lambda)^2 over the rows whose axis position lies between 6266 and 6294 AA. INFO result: 8.4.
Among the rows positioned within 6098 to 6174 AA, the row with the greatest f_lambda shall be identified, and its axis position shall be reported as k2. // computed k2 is 6149.0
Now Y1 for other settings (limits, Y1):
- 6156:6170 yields 6165.0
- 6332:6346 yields 6343.0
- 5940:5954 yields 5947.0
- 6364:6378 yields 6365.0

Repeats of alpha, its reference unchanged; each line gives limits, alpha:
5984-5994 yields 5991.0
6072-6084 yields 6079.0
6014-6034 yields 6029.0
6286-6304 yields 6299.0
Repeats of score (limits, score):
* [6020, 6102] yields 6041.0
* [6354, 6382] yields 6365.0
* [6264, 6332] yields 6279.0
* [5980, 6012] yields 6001.0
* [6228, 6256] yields 6251.0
